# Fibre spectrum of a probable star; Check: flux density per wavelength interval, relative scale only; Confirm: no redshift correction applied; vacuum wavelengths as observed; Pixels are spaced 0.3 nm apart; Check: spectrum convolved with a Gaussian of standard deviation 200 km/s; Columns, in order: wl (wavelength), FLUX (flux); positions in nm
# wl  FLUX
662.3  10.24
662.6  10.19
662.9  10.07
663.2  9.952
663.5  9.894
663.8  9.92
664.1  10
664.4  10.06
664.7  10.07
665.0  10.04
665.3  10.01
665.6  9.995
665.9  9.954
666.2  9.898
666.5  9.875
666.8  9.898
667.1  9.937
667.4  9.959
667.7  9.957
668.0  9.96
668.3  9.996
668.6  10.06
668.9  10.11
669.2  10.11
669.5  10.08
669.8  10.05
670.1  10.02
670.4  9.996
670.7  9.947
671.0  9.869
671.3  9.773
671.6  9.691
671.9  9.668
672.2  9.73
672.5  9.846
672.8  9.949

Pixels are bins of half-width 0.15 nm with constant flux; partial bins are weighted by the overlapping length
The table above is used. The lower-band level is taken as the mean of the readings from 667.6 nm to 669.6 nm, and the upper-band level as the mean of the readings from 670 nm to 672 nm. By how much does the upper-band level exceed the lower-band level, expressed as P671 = -0.19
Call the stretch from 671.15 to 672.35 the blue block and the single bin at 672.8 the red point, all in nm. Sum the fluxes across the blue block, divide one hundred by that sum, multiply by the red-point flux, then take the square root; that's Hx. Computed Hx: 5.1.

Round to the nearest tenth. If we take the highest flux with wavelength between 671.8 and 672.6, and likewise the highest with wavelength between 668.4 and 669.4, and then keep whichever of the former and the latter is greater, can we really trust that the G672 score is 10.1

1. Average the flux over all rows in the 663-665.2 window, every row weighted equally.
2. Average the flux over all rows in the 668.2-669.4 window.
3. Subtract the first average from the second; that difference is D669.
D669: 0.08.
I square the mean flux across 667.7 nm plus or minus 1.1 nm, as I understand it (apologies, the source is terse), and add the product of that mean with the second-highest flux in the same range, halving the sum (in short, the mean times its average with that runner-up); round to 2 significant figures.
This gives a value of 99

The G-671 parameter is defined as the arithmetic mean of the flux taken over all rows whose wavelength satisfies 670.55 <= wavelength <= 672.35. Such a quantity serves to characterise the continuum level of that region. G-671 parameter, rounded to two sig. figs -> 9.8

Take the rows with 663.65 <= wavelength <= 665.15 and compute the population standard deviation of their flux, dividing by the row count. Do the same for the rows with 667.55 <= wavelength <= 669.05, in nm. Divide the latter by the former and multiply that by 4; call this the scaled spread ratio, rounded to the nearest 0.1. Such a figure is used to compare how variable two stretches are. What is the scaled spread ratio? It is 4.4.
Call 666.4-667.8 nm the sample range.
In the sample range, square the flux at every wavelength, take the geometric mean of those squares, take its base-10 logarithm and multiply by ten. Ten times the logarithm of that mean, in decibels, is 19.93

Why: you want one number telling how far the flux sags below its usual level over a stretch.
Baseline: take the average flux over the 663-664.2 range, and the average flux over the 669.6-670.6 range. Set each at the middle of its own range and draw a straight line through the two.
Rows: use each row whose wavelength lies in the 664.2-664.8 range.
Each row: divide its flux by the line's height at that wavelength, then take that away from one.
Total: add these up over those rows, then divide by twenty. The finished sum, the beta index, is -0.0011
